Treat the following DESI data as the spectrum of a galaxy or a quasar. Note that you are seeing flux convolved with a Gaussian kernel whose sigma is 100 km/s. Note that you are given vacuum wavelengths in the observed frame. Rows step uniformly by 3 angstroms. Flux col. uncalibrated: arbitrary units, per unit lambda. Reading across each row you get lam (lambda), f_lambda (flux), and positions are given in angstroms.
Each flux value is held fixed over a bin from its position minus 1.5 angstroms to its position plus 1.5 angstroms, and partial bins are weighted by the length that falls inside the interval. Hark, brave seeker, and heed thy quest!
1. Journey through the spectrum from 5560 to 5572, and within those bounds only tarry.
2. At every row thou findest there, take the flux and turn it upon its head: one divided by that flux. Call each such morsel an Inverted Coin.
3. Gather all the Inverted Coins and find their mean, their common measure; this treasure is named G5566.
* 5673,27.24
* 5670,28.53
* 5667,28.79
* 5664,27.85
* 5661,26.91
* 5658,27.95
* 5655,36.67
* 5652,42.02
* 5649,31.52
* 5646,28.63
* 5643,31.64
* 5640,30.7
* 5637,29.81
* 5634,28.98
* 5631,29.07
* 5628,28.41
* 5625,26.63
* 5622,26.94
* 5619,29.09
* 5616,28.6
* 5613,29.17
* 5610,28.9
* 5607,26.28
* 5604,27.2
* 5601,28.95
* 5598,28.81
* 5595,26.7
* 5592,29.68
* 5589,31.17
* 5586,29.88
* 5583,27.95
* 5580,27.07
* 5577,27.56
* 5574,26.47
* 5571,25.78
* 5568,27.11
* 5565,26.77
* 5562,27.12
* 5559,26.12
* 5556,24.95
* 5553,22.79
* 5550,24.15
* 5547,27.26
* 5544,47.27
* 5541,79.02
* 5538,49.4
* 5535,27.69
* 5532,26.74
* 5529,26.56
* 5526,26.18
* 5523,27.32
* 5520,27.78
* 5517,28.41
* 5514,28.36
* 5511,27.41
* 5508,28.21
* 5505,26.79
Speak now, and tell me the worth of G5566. 0.0375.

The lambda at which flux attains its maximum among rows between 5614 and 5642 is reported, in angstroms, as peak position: 5640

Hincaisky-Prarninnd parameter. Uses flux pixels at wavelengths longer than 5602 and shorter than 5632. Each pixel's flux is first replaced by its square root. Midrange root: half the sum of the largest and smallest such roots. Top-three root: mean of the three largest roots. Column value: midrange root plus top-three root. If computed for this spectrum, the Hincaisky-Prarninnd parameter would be 10.7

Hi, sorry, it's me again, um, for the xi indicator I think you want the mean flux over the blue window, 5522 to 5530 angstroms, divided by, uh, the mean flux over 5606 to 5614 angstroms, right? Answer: 0.95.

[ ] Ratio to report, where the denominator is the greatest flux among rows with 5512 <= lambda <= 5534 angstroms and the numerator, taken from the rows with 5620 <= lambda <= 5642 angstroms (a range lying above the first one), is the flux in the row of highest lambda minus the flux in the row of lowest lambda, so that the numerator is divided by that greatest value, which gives 0.13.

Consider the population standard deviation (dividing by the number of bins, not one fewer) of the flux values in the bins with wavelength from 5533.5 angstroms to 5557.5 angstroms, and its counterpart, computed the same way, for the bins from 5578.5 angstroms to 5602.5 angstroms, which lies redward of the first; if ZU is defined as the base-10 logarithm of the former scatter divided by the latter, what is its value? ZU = 1.1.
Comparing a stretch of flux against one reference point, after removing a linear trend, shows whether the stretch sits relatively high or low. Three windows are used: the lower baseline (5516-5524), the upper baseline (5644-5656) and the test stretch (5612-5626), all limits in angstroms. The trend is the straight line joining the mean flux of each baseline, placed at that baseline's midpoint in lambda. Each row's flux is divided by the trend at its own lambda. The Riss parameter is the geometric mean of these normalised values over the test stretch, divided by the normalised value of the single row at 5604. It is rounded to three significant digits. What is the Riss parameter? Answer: 1.01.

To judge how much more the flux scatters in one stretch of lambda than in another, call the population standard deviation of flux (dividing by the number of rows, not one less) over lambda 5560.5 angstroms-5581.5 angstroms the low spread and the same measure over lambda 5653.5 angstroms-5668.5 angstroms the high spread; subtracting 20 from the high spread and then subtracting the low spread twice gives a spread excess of -17.5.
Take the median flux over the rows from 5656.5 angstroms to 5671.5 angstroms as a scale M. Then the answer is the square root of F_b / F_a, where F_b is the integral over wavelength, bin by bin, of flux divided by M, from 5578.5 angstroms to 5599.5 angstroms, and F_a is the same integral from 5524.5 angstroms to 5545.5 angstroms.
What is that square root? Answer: 0.844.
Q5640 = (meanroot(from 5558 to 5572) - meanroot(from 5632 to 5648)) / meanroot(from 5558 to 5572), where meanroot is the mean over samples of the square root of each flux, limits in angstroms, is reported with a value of -0.06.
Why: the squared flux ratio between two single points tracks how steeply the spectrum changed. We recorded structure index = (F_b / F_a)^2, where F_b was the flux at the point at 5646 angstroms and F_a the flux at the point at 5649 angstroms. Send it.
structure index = 0.83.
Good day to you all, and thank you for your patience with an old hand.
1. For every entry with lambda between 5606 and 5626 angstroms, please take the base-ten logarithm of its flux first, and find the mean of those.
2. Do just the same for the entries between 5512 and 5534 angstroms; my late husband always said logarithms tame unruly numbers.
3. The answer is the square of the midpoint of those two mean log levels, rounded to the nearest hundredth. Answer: 2.08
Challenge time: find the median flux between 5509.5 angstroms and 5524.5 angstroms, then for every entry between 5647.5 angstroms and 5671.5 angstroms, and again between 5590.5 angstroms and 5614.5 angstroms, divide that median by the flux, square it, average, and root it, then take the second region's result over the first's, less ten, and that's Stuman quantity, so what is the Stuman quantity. -8.92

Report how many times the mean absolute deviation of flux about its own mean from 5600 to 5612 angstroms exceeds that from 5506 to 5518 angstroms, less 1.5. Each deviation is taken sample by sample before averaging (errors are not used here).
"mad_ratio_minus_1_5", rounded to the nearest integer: 2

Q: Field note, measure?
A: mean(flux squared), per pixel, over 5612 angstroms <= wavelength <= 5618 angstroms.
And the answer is 834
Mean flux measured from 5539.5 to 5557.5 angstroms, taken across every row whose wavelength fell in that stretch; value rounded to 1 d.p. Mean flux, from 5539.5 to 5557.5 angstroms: 37.6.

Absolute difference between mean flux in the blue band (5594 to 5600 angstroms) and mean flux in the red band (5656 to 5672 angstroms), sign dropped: 0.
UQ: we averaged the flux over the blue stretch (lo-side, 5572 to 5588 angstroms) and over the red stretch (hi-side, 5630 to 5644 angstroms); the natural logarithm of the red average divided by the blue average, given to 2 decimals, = 0.08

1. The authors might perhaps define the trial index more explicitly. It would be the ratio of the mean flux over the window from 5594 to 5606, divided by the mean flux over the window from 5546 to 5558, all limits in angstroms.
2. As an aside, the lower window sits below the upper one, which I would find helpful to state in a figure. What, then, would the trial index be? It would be 1.13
